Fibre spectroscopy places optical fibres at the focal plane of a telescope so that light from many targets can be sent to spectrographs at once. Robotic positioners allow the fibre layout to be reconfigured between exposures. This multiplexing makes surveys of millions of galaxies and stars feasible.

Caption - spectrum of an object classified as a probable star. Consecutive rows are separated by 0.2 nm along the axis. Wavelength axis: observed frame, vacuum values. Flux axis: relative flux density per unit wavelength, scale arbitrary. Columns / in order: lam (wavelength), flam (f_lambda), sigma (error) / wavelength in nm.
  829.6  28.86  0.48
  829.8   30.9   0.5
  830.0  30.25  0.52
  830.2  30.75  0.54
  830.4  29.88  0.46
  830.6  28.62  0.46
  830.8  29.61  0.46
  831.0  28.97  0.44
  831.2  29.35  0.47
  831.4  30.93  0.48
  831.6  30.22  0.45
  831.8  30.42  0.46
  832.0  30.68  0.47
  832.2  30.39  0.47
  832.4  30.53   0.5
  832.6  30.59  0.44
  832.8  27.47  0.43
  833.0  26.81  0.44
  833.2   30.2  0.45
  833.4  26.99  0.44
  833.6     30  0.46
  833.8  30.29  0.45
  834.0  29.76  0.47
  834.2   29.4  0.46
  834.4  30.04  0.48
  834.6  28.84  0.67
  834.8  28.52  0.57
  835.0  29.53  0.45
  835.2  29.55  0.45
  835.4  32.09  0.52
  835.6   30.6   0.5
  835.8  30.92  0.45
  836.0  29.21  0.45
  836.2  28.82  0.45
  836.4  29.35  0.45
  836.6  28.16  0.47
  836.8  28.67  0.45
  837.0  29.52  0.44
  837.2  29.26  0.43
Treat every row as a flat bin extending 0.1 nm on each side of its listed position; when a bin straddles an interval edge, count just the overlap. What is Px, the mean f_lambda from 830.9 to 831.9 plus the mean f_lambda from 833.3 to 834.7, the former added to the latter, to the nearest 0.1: 59.3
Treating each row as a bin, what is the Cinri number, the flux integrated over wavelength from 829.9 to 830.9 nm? 30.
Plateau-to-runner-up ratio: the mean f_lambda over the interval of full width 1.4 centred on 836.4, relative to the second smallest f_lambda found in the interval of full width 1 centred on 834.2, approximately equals 0.99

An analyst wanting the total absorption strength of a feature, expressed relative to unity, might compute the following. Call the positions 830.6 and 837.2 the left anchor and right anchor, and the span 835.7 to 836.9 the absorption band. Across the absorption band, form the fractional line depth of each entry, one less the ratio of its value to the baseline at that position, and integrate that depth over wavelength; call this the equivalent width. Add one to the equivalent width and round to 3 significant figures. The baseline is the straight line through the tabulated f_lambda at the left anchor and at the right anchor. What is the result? 0.999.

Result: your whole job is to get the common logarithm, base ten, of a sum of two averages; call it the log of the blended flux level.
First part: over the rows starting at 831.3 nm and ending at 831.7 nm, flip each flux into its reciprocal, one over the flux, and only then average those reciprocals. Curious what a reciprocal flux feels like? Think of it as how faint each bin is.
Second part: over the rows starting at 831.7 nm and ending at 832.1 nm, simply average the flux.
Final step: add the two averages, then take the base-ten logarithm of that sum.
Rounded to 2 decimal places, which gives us 1.49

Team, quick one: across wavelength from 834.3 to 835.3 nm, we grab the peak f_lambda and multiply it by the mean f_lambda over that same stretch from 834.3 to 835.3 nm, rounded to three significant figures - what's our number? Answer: 880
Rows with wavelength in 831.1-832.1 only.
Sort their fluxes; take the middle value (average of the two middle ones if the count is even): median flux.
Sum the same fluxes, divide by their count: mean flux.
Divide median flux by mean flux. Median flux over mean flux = 1.00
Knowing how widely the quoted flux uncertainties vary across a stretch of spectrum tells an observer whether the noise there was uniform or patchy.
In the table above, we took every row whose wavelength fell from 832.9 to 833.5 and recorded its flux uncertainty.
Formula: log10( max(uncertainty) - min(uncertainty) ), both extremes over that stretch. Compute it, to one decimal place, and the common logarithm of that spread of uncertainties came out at -2.0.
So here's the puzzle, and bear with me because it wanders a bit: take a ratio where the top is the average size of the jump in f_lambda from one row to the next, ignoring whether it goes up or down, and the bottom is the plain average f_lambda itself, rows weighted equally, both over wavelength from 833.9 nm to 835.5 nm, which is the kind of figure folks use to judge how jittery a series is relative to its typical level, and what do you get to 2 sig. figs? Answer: 0.029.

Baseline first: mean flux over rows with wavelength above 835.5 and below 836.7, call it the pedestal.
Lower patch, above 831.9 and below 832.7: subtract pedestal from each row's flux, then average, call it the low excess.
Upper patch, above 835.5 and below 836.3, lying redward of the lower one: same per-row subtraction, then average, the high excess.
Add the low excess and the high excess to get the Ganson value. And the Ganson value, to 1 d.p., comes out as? 1.4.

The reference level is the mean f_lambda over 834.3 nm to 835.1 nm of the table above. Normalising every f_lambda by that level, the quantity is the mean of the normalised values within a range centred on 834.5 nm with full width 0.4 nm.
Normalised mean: 1.007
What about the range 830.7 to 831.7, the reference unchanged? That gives 1.020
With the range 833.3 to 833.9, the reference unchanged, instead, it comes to 0.995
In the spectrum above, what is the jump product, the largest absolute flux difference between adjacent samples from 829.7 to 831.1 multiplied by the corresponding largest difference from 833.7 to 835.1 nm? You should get 1.5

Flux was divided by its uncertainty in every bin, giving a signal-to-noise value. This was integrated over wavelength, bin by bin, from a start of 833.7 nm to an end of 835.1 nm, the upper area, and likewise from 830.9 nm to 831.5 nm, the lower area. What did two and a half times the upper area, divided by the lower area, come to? 5.4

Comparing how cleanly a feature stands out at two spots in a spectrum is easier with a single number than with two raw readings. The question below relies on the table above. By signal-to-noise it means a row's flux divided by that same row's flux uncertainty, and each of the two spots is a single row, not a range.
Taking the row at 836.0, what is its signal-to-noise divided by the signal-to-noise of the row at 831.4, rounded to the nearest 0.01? 1.01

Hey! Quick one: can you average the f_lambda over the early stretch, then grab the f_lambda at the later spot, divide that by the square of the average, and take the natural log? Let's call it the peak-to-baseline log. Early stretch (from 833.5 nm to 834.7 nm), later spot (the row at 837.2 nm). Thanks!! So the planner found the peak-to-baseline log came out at -3.41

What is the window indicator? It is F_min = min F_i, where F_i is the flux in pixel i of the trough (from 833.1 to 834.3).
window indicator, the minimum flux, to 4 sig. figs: 26.99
